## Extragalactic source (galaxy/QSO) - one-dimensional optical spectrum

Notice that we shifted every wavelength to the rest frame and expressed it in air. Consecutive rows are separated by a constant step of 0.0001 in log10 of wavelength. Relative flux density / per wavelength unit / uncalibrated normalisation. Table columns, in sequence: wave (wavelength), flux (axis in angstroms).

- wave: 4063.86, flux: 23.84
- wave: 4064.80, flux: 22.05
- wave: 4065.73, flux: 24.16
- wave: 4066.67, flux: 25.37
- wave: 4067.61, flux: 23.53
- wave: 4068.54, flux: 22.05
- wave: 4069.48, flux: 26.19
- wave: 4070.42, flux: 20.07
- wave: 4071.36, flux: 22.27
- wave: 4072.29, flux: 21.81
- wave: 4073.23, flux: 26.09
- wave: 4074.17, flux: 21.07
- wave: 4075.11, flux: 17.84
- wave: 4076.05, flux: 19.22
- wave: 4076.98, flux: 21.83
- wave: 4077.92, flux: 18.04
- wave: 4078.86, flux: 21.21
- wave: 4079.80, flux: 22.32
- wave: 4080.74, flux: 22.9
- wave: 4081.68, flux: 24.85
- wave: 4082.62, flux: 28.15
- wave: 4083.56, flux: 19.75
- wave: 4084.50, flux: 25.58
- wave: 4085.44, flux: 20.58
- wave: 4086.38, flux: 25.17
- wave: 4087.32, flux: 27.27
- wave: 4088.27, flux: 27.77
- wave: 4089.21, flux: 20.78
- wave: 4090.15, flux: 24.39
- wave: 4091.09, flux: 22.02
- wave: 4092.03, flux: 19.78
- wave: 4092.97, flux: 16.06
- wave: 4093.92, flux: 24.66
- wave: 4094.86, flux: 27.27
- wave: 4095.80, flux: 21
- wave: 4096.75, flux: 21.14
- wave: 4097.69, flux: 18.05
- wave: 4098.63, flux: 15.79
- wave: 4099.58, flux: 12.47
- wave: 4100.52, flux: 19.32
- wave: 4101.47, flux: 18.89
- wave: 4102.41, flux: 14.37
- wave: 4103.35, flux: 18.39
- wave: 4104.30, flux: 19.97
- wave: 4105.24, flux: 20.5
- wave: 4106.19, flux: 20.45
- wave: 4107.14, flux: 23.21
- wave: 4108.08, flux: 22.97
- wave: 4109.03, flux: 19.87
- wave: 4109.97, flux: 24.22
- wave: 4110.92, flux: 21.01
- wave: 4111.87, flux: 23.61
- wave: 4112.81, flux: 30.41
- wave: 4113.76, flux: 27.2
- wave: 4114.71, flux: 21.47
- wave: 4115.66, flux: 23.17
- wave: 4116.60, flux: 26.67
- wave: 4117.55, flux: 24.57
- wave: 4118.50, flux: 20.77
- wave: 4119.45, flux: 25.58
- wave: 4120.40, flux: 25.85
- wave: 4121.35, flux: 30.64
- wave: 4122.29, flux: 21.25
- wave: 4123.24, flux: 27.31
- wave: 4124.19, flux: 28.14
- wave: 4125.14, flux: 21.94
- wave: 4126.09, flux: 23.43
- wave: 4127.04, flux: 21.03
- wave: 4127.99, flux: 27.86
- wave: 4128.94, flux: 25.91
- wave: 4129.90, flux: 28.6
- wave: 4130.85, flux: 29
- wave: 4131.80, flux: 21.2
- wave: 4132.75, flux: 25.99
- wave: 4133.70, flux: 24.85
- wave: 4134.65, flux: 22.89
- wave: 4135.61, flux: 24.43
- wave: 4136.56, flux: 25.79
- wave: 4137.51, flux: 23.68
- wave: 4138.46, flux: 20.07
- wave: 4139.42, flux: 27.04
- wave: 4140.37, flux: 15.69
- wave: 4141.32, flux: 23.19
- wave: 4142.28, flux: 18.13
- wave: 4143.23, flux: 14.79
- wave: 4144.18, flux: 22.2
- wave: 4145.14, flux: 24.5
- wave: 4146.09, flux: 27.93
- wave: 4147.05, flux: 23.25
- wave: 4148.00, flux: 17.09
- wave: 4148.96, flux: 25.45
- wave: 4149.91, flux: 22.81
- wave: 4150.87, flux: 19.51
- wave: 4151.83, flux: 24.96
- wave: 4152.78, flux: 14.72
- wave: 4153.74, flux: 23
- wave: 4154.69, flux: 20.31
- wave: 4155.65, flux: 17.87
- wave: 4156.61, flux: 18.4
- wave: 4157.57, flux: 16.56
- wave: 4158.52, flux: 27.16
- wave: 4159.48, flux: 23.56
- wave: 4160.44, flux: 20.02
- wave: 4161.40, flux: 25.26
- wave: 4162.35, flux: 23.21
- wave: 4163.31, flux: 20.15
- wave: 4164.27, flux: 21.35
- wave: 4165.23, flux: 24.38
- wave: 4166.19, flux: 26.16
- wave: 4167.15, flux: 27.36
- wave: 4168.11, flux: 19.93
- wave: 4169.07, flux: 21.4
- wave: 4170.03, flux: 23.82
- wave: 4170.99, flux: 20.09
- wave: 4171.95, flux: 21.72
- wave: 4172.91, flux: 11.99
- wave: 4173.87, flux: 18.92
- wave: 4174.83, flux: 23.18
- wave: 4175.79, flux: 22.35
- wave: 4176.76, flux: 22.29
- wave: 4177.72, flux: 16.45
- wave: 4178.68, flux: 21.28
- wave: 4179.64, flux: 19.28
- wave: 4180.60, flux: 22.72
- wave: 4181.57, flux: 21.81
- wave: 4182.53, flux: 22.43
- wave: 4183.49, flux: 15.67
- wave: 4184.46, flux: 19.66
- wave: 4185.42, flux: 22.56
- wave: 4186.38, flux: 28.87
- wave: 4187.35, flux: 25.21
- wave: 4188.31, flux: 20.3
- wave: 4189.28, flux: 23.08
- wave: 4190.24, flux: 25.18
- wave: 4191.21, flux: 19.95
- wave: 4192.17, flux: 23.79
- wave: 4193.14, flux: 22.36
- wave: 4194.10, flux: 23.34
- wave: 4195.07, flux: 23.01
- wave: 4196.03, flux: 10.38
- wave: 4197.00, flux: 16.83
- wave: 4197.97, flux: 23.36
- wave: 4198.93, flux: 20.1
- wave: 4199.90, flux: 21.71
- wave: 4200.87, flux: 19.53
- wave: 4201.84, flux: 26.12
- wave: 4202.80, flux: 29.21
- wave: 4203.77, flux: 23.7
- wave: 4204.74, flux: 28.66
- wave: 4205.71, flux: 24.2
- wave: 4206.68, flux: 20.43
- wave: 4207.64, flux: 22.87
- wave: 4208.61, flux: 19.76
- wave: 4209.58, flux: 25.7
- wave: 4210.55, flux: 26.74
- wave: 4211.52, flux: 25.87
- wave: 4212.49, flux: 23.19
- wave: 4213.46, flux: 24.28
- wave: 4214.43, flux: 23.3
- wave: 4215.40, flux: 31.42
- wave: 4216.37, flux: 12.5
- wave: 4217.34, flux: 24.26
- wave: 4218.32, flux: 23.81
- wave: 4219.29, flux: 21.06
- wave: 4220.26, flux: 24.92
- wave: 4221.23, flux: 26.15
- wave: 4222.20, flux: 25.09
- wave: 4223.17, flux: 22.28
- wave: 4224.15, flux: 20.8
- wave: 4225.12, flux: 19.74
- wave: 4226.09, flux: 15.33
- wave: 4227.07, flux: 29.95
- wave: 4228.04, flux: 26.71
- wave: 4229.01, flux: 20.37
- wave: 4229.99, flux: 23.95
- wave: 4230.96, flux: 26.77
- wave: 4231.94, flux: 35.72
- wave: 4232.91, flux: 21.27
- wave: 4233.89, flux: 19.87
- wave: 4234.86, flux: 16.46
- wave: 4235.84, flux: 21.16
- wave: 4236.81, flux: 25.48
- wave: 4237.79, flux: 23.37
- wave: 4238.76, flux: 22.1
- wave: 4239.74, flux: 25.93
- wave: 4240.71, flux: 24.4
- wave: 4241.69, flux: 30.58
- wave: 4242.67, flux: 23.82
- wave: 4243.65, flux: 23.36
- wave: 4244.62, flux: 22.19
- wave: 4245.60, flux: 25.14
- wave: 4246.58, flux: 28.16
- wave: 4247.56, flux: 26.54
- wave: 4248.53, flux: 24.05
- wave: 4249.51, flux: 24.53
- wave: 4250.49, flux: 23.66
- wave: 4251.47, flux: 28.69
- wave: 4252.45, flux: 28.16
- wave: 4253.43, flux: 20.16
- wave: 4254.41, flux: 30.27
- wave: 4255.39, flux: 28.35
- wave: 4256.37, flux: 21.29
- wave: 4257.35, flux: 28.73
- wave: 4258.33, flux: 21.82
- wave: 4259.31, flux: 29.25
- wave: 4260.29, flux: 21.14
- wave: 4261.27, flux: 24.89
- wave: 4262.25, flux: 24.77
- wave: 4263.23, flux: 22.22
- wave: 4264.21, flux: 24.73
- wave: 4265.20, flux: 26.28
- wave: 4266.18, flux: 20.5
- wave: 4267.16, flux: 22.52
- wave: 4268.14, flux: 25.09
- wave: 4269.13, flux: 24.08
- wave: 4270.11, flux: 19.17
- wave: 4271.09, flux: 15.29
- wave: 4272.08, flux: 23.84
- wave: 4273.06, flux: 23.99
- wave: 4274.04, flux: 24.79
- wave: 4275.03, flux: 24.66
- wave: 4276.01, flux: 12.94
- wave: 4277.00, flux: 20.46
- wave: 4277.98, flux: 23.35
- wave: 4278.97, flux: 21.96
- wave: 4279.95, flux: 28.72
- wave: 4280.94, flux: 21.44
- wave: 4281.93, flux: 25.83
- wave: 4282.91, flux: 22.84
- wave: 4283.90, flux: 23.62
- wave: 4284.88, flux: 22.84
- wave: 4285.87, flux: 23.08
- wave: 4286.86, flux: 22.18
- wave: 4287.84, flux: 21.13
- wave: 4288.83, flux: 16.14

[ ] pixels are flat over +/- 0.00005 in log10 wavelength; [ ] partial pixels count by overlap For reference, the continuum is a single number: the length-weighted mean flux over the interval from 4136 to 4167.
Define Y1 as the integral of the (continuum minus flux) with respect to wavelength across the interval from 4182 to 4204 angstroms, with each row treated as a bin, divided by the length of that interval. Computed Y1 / -0.1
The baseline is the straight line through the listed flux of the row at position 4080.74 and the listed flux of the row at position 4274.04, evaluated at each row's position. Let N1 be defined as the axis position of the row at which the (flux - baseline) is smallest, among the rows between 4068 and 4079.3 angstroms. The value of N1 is 4075.11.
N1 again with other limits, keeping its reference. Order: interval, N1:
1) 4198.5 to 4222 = 4216.37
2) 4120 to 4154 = 4152.78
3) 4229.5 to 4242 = 4234.86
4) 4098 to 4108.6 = 4099.58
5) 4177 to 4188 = 4183.49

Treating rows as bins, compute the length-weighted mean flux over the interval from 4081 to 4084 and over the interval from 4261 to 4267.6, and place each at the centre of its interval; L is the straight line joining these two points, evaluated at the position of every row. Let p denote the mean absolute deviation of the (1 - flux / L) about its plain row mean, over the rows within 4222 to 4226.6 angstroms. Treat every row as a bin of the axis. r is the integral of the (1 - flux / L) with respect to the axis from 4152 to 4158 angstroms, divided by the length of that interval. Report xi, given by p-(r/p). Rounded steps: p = 0.105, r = 0.22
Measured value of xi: -2.0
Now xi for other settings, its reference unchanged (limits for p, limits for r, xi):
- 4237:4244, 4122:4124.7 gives 0.9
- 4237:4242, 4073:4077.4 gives -1.2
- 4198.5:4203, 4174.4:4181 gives -0.7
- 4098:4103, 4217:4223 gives 0.2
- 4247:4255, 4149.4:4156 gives -1.2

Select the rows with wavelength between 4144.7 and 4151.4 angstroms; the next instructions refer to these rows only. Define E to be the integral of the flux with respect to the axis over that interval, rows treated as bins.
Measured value 154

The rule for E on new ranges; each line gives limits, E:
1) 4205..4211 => 141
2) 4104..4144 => 947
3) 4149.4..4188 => 828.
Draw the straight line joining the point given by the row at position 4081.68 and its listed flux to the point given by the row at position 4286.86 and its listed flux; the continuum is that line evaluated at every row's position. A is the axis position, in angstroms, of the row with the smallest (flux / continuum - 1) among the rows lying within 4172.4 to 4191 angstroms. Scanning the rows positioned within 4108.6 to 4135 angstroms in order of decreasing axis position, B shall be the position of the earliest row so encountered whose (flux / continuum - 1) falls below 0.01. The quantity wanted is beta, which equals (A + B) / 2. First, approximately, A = 4172.91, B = 4134.65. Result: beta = 4153.8 angstroms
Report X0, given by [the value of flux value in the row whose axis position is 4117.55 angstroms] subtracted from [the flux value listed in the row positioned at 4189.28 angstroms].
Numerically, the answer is -1.5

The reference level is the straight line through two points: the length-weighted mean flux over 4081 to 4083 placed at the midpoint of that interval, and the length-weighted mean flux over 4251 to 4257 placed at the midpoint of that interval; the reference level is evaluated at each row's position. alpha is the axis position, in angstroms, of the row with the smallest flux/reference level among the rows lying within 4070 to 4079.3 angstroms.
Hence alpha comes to 4075.11 angstroms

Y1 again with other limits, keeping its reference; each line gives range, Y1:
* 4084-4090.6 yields -2.6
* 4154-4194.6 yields 0.2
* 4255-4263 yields -3.0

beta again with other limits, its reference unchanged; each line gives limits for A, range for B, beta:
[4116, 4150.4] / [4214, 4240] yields 4191.0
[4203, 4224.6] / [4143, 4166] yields 4190.3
